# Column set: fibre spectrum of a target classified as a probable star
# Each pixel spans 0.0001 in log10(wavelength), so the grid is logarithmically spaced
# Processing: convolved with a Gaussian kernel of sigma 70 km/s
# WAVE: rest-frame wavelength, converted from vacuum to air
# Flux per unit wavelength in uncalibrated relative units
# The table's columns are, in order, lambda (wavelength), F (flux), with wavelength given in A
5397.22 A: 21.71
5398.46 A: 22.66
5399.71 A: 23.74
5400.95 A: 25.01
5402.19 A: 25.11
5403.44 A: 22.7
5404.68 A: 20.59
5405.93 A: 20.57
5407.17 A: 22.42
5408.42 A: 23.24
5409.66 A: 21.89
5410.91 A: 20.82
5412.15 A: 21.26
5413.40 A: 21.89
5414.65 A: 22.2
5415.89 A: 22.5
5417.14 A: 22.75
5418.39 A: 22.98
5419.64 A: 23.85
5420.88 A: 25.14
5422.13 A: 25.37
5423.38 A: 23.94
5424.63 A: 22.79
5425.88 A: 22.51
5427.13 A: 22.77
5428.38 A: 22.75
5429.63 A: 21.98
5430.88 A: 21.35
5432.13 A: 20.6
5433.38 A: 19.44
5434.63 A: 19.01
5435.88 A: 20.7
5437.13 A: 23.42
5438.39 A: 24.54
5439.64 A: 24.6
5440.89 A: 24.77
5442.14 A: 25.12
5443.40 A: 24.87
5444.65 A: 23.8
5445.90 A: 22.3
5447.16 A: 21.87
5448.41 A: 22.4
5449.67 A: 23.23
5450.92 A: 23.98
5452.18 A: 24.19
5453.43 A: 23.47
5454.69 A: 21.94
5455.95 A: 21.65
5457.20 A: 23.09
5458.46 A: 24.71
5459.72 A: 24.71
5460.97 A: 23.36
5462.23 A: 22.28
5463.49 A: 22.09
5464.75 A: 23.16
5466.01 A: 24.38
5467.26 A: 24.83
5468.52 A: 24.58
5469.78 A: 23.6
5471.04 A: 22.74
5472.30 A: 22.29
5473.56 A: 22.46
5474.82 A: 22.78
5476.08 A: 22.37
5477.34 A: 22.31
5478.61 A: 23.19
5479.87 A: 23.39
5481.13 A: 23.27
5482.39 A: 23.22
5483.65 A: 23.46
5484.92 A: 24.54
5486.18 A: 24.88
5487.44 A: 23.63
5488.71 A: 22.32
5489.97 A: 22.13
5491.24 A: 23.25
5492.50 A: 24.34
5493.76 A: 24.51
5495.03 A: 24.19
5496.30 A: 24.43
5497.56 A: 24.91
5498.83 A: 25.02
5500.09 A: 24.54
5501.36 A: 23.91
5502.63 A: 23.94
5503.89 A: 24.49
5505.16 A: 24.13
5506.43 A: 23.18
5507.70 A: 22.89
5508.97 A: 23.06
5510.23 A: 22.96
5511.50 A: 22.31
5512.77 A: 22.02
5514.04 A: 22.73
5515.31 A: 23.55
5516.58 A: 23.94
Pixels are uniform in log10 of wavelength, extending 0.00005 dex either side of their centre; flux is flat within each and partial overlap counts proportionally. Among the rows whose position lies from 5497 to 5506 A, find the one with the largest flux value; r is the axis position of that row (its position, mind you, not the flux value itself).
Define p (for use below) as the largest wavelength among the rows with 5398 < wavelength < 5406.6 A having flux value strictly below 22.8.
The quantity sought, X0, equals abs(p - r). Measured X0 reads 92.9 A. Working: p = 5405.93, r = 5498.83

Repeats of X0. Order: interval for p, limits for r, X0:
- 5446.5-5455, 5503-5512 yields 49.2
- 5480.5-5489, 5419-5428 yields 66.6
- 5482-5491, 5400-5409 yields 87.8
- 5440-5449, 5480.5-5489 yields 37.8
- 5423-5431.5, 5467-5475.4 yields 36.4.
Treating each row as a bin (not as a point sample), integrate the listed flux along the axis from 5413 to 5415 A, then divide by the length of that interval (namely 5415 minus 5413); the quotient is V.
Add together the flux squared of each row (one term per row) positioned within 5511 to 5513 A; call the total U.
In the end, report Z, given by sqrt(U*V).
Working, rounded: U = 983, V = 22.00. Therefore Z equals 147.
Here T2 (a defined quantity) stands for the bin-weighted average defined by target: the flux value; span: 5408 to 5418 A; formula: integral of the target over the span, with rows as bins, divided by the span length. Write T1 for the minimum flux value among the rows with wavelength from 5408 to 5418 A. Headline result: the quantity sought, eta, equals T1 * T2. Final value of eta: 460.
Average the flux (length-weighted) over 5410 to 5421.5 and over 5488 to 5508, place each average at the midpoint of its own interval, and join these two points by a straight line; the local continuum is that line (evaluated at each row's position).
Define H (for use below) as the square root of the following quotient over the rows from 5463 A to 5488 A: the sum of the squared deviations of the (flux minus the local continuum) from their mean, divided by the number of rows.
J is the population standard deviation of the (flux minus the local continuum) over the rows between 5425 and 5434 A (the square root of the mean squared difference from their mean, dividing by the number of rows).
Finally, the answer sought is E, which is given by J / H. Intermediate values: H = 0.9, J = 1.19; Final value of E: 1.4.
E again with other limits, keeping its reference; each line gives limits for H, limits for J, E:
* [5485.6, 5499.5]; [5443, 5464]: 1.1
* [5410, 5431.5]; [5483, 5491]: 0.9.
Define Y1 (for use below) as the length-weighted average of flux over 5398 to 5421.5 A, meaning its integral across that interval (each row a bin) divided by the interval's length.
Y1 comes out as 22.7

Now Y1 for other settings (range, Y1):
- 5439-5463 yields 23.5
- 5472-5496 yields 23.3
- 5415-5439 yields 22.5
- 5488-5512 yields 23.7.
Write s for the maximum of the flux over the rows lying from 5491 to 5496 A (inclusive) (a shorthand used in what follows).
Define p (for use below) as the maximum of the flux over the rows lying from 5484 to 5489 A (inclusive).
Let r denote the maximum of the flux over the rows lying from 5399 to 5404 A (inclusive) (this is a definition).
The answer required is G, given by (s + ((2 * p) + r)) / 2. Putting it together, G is 49.7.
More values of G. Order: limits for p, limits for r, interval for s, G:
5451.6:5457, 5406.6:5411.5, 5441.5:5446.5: 48.4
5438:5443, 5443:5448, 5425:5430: 48.9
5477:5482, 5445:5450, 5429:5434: 46.0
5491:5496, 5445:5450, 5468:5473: 48.4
